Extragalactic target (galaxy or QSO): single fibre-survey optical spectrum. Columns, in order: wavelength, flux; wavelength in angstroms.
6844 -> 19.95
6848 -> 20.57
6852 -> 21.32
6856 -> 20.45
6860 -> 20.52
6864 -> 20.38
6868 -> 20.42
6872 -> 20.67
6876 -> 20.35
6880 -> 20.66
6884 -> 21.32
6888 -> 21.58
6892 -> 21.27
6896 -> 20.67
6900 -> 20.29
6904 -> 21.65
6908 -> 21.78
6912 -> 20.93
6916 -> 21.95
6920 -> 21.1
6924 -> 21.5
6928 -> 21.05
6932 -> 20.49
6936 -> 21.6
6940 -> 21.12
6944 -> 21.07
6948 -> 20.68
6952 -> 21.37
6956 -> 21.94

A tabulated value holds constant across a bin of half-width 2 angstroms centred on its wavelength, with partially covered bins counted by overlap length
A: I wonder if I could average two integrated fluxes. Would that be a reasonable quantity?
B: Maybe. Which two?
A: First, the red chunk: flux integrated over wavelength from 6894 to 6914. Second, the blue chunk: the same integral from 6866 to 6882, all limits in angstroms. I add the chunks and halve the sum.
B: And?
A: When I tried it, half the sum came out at 375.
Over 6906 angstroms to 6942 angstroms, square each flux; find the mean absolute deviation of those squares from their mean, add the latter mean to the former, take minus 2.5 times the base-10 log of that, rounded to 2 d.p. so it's -6.68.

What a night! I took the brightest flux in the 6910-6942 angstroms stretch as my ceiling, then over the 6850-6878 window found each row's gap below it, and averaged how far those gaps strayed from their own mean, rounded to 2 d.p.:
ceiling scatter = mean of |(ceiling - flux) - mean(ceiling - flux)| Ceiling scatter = 0.23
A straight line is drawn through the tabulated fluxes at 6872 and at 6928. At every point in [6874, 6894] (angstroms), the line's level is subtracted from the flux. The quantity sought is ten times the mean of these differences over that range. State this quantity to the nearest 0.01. 2.85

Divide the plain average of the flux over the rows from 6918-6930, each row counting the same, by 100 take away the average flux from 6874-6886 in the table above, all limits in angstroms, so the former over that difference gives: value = 0.268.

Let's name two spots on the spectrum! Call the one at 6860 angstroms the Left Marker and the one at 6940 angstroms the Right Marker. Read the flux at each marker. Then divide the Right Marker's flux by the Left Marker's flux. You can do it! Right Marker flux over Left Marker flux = 1.03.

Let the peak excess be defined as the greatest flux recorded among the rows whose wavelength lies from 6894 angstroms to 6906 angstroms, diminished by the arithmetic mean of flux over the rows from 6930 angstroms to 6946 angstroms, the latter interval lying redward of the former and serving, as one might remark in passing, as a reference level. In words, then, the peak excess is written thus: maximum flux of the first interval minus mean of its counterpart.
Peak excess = 0.6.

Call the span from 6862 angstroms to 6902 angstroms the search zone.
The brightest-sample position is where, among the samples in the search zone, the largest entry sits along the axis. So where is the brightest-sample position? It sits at 6888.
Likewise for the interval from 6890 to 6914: 6908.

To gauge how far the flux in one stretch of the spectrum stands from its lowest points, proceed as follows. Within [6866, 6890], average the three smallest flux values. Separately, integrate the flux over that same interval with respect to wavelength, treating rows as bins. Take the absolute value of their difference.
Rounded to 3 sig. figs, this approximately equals 480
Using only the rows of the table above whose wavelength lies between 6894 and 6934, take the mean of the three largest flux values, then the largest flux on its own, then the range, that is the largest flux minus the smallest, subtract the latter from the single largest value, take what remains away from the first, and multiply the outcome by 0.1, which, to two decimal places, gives 0.15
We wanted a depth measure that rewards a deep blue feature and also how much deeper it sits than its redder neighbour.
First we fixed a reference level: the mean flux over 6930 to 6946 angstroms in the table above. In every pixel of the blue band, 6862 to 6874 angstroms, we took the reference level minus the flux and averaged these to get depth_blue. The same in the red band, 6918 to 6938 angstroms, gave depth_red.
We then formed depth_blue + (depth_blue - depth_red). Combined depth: 1.24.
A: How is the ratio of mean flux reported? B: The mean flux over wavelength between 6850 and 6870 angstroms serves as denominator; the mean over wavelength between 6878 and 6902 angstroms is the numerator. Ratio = 1.02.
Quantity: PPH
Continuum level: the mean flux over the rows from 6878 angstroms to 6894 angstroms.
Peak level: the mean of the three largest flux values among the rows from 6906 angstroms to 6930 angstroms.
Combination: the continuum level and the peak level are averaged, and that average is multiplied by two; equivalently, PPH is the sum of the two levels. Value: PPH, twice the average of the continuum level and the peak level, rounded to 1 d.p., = 43.0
